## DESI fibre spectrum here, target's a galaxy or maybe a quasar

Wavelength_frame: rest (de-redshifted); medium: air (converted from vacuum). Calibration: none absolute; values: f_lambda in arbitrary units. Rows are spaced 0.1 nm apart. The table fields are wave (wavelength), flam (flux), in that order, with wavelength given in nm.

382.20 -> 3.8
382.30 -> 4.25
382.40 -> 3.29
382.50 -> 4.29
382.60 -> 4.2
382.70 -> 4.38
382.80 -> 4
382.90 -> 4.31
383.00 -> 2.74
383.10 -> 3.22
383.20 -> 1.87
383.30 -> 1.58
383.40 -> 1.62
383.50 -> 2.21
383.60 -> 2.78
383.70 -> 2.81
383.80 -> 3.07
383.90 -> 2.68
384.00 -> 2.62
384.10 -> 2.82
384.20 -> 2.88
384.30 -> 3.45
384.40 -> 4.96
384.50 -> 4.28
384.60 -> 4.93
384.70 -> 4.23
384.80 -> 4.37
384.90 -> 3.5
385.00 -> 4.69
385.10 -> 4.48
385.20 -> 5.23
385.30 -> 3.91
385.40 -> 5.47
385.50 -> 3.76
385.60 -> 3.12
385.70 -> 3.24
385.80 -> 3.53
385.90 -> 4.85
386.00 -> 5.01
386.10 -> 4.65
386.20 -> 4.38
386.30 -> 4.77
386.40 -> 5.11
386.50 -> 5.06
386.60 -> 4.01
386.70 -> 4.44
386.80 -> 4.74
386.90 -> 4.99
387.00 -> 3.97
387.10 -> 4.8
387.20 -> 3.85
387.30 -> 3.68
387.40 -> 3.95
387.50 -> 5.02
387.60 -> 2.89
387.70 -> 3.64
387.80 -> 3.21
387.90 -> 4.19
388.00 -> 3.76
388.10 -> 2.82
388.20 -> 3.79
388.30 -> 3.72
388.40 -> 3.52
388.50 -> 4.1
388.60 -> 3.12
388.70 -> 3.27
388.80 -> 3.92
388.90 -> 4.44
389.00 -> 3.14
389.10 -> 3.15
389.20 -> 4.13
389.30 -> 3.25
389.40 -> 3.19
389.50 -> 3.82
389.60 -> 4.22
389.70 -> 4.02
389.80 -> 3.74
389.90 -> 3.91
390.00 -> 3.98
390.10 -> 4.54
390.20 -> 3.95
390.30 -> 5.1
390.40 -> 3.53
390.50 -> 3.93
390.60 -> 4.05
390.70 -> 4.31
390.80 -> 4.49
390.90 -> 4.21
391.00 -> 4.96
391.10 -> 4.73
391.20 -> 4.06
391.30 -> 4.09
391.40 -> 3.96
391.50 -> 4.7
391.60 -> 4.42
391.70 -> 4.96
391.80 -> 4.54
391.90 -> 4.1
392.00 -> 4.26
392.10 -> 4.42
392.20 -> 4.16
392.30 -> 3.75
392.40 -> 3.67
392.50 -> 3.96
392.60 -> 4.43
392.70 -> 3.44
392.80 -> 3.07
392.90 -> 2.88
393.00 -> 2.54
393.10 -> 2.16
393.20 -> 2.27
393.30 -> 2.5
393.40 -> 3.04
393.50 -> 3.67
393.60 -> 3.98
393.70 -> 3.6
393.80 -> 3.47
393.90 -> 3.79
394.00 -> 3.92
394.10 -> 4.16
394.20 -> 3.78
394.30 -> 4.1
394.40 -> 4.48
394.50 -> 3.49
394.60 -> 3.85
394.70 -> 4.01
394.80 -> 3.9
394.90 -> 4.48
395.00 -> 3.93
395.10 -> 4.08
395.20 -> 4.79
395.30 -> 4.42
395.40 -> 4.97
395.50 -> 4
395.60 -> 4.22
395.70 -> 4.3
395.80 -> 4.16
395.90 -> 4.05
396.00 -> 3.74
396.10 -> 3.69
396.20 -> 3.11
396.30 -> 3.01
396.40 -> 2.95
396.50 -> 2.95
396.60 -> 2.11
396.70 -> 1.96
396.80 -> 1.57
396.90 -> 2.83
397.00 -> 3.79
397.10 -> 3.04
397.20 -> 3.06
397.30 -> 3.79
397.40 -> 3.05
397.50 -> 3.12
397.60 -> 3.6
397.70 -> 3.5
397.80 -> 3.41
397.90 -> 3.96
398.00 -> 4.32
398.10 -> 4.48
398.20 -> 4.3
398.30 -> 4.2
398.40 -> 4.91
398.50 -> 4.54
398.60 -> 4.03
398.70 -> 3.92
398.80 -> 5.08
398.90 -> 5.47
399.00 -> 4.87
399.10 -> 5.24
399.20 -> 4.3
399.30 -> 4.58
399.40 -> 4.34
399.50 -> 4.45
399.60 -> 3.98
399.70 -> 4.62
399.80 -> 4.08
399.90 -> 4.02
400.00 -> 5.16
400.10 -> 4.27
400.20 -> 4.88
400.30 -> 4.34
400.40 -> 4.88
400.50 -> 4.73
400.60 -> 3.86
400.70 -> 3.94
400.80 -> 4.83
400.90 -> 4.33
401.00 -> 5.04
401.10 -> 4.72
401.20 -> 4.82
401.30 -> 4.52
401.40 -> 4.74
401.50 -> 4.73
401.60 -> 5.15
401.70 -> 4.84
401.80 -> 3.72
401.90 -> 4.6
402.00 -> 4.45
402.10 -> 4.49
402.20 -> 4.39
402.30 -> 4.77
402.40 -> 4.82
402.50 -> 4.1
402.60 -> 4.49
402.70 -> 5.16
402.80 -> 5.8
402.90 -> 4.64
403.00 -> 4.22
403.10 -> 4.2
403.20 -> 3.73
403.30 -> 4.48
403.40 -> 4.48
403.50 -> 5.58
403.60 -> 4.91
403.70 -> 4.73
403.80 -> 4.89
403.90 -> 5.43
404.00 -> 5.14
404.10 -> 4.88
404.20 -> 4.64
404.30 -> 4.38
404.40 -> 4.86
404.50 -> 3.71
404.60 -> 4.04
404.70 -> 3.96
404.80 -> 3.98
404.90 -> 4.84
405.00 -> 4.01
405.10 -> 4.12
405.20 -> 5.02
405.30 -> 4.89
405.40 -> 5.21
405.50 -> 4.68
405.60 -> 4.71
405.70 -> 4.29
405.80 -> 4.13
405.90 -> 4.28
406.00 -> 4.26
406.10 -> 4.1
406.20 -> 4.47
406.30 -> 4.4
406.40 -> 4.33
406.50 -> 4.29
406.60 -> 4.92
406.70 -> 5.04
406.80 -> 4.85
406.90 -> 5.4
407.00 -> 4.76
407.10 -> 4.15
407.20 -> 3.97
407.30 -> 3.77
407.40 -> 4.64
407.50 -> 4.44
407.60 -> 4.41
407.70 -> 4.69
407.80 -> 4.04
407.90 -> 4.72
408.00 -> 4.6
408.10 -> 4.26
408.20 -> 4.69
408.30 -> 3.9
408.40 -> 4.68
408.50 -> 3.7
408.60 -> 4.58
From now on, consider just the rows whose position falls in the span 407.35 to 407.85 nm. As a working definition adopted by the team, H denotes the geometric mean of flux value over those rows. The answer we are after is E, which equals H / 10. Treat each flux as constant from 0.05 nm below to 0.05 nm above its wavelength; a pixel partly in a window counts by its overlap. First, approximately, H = 4.44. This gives 0.44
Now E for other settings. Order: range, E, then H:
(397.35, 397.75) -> 0.33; 3.31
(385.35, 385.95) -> 0.39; 3.91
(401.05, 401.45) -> 0.47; 4.70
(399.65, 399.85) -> 0.43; 4.34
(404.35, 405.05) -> 0.42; 4.18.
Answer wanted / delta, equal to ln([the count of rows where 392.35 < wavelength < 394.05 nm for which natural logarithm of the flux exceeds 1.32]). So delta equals 1.6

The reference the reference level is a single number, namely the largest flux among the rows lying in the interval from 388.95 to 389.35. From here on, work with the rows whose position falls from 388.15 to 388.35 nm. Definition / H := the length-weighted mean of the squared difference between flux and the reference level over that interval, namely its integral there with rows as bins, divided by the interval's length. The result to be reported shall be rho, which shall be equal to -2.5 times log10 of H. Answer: 2.1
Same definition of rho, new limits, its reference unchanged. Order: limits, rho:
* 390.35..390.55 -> 1.7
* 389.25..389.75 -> 1.1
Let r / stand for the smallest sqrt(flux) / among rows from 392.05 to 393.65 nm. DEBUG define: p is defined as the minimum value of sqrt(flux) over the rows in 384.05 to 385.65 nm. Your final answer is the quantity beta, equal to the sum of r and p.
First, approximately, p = 1.68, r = 1.47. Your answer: 3.1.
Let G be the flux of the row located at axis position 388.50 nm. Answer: 4.1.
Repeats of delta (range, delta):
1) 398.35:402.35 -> 3.7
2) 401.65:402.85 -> 2.4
